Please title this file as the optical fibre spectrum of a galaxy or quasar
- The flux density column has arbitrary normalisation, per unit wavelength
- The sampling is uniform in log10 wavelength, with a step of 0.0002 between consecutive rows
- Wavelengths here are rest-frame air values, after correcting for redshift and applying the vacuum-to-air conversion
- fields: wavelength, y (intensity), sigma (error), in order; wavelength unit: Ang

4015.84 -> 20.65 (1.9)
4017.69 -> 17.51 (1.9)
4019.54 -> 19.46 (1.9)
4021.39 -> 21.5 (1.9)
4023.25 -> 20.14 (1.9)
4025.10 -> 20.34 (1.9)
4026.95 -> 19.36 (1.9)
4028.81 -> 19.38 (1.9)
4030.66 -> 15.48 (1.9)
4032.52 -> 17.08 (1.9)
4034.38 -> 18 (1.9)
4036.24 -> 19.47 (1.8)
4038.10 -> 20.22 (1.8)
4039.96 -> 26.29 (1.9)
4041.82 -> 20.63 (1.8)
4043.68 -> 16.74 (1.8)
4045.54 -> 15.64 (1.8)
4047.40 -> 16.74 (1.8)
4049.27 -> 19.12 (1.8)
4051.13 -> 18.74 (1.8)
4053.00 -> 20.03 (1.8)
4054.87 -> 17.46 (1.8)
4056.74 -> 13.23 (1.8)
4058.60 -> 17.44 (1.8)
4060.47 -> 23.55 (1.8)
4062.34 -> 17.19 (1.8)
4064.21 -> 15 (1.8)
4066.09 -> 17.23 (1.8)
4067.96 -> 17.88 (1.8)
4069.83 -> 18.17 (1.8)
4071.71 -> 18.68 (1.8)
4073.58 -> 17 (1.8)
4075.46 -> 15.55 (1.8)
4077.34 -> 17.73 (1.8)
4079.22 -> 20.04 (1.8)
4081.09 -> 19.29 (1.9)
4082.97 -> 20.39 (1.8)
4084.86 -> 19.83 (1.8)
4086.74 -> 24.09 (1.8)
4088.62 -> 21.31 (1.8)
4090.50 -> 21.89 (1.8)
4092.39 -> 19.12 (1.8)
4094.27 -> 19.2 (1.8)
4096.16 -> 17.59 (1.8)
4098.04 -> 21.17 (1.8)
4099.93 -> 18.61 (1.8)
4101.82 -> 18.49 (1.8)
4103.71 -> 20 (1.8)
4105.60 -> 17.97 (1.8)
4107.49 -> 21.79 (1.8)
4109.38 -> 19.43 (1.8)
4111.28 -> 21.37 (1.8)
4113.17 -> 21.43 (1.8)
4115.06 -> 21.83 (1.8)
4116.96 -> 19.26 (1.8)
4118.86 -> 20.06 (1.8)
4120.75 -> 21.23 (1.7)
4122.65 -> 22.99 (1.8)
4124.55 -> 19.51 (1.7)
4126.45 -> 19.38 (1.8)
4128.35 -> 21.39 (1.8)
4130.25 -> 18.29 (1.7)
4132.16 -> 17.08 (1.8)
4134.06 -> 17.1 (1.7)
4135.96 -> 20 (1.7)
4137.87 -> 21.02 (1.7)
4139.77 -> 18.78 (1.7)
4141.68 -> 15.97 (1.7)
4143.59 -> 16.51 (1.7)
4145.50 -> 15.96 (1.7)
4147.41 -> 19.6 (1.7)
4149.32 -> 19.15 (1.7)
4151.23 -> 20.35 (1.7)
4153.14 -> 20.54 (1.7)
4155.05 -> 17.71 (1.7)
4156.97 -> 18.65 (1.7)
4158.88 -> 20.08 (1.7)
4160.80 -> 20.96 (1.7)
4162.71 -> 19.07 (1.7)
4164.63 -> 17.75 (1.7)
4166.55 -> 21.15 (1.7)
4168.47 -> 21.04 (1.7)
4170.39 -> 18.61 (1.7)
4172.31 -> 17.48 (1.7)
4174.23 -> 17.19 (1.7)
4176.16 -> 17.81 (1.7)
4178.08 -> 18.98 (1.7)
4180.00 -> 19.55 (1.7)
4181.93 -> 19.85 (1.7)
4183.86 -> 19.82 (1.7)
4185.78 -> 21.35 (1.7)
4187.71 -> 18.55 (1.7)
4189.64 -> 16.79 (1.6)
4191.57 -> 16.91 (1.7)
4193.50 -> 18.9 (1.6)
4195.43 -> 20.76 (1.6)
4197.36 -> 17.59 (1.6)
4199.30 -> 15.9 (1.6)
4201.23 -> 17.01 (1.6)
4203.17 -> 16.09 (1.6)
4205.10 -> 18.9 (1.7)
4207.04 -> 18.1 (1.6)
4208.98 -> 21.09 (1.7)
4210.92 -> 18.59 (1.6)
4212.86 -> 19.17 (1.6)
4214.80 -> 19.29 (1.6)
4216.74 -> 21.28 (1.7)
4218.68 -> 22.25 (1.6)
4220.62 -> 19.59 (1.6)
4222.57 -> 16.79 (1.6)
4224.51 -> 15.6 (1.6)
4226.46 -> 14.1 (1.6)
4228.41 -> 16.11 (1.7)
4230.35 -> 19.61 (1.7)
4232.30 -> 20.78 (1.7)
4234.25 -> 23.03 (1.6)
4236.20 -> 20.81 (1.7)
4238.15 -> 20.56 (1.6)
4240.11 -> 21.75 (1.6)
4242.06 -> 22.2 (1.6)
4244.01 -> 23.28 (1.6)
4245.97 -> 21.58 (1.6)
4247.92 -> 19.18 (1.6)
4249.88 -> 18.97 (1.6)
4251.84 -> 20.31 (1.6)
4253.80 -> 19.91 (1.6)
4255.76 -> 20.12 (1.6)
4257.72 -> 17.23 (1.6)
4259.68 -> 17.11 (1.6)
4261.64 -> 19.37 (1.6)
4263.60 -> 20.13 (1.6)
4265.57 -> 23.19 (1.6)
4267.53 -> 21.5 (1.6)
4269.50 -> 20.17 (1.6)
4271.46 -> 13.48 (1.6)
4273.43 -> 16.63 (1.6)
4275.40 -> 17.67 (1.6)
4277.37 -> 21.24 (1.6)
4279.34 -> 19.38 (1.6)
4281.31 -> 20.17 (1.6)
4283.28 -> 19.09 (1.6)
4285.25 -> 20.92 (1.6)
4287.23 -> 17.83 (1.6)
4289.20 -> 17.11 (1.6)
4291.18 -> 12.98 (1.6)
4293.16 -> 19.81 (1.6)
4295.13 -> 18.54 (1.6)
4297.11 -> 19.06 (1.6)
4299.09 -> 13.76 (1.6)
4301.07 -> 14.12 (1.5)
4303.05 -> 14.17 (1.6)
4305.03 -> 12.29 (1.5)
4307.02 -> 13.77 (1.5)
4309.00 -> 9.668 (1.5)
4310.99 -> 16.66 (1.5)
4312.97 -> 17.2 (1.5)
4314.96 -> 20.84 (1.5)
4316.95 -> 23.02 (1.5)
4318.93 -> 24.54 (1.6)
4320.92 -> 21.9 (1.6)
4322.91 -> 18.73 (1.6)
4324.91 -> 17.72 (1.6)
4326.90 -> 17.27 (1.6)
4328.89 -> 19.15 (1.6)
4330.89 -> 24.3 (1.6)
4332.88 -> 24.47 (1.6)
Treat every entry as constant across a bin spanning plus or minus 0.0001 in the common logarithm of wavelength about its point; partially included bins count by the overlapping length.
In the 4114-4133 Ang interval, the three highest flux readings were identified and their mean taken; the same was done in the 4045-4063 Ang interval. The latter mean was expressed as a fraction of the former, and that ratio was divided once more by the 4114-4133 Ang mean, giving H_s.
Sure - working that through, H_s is 0.043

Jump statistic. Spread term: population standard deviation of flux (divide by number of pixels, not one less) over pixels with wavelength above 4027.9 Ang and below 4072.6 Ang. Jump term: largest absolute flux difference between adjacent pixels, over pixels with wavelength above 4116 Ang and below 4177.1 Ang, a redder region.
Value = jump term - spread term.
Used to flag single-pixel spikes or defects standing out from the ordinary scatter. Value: 1.0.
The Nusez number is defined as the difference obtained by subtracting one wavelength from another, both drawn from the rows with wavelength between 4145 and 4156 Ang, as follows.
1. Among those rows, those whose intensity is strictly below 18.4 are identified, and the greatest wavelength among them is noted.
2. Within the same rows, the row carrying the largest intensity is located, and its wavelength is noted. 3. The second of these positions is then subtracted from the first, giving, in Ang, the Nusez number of 1.9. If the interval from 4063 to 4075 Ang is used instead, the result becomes 1.9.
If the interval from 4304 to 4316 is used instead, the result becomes -2.0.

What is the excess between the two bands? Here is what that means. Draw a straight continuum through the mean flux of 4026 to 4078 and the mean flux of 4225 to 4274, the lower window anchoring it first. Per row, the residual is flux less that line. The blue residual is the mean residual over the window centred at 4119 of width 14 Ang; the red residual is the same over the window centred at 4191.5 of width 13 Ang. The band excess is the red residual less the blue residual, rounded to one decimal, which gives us -2.7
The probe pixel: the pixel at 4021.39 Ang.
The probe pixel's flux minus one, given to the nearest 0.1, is 20.5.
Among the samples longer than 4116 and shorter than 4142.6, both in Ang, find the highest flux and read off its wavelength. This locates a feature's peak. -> 4122.65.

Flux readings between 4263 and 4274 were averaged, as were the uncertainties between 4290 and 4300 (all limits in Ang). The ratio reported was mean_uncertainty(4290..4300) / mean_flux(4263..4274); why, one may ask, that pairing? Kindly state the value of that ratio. 0.083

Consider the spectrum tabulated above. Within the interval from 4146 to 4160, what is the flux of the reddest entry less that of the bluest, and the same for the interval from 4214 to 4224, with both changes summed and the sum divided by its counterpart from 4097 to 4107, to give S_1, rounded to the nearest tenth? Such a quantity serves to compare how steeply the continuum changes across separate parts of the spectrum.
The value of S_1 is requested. 0.6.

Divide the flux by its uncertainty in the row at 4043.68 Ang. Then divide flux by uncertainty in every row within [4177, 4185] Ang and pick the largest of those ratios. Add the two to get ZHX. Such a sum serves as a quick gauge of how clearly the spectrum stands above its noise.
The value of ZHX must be 21.0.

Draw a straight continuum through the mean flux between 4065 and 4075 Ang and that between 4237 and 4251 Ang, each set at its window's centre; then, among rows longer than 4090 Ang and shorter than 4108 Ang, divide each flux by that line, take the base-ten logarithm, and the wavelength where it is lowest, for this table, 4096.16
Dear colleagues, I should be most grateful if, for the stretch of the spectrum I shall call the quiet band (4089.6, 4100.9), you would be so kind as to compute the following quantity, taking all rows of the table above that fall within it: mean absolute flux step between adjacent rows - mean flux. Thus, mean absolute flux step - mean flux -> -17.5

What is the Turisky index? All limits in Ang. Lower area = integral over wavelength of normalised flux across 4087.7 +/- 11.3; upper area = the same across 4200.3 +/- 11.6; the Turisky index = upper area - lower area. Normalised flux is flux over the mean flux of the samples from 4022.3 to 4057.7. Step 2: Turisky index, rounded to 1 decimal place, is -1.9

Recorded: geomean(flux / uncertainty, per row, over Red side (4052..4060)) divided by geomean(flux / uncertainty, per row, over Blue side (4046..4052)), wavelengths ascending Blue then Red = 0.93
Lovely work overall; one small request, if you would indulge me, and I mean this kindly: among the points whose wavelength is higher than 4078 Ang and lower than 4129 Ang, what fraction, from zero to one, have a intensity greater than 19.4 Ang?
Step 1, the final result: 0.67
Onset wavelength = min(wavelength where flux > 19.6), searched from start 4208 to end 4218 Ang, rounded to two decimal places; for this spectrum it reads 4208.98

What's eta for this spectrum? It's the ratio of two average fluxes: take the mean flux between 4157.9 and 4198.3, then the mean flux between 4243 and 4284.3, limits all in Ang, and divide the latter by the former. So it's 1.02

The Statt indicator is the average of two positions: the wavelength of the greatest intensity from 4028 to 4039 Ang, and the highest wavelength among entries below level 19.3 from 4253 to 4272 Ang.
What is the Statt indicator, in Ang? 4154.8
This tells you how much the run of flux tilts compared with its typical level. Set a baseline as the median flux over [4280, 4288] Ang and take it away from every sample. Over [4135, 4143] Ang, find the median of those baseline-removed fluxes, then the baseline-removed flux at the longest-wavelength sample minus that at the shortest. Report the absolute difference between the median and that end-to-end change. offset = 3.8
